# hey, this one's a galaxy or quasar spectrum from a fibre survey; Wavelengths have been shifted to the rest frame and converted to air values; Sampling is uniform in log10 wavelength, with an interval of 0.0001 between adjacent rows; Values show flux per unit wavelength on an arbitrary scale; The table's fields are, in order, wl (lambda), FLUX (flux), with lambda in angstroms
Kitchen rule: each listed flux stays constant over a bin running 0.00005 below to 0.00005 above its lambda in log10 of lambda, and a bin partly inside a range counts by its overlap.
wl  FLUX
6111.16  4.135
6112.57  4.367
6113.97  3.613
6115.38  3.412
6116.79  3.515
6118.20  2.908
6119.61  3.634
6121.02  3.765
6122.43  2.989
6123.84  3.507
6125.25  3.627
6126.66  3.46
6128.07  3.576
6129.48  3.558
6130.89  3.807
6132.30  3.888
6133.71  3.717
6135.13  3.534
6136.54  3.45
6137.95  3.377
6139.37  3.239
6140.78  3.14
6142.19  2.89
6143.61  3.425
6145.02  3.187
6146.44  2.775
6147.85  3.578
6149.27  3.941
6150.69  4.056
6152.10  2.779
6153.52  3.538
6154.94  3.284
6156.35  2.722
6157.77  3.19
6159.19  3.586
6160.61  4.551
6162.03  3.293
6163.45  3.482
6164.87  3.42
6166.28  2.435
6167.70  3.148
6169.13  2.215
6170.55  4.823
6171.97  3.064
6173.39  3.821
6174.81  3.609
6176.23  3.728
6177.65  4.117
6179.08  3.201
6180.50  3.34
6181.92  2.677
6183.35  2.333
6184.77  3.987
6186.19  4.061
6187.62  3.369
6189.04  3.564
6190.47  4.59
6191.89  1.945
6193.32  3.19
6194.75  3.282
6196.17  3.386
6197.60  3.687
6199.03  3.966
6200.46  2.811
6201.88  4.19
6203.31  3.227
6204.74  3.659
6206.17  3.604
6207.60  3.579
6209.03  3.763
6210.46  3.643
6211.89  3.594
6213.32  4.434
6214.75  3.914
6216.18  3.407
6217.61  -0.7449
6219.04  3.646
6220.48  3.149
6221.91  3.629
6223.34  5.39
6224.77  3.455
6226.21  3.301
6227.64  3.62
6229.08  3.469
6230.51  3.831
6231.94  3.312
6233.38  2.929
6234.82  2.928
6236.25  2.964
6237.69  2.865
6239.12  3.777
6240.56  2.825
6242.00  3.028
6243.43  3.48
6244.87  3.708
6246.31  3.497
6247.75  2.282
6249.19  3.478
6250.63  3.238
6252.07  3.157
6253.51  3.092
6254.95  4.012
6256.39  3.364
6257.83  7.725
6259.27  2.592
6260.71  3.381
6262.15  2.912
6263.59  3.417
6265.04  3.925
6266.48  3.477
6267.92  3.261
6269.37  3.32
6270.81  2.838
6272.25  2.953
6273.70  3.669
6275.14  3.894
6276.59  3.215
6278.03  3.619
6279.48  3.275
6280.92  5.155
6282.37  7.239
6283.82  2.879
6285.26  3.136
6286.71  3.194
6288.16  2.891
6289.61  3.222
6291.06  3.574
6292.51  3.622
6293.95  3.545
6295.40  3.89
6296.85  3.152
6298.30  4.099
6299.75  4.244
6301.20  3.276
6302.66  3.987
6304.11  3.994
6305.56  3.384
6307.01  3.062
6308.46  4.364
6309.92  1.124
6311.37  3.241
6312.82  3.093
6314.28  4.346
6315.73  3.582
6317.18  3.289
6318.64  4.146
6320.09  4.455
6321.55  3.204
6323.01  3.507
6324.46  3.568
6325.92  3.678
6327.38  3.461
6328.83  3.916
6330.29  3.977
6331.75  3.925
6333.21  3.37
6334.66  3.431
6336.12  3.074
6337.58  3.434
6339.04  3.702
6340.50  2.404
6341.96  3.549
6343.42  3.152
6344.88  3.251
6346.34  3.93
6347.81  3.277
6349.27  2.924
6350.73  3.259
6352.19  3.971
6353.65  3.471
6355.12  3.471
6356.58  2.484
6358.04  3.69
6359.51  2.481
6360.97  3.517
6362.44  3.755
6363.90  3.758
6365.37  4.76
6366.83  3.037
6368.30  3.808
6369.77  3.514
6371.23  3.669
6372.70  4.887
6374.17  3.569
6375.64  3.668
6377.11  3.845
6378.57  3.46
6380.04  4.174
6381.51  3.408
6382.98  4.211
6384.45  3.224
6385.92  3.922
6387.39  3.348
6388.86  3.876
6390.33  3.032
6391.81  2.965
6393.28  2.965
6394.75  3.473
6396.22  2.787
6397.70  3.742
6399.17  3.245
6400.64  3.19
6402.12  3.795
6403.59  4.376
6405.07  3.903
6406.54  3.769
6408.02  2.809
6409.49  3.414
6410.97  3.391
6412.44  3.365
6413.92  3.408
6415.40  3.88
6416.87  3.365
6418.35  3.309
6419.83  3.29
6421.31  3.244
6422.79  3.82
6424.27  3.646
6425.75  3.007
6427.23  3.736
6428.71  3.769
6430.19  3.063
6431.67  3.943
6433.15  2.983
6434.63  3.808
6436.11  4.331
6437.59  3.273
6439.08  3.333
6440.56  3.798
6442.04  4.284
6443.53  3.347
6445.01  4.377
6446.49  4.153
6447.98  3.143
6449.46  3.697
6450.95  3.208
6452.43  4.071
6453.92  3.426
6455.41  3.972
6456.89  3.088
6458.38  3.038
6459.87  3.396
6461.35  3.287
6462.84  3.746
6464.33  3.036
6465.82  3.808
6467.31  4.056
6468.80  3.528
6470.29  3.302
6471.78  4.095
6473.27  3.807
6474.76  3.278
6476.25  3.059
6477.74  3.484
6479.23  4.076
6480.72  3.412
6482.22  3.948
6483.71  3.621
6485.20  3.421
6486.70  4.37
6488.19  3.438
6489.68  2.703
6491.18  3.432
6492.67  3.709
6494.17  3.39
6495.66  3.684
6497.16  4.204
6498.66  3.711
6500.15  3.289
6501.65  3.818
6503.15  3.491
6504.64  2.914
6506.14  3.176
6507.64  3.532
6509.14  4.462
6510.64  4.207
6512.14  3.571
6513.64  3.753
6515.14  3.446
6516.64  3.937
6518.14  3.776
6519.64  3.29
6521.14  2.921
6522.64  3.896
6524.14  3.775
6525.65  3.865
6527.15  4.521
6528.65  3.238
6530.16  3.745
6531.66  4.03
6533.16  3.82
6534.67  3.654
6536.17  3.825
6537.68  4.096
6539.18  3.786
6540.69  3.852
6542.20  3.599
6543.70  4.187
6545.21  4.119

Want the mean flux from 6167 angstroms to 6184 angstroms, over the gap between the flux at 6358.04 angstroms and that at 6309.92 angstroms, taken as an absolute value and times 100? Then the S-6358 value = 130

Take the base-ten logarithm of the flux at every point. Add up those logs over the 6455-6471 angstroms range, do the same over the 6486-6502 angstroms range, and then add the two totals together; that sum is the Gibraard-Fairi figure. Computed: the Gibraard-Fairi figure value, 12.0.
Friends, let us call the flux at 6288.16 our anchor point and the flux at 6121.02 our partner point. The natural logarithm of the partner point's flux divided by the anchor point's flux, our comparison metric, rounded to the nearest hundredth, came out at 0.26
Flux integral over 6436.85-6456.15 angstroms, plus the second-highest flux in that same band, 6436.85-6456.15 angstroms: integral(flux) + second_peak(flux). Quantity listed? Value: 75.7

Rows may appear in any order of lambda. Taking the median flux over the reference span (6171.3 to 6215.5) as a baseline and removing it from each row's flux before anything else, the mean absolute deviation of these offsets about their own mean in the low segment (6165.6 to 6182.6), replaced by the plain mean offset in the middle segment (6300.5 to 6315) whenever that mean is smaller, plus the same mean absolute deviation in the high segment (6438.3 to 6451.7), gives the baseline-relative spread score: 0.2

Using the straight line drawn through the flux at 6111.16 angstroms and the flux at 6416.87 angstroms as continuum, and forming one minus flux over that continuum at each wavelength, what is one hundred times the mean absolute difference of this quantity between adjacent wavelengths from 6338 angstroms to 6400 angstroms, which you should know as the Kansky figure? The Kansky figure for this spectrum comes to 18.6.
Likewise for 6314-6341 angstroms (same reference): 11.8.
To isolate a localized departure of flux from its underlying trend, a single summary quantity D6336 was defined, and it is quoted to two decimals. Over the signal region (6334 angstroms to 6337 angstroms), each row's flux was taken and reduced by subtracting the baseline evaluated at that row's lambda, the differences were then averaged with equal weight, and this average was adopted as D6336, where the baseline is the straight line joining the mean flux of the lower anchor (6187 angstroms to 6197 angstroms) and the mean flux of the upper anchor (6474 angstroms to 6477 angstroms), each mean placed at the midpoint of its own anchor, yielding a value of 0.00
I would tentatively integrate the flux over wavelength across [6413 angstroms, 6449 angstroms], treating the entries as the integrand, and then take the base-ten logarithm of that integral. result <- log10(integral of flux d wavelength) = 2.11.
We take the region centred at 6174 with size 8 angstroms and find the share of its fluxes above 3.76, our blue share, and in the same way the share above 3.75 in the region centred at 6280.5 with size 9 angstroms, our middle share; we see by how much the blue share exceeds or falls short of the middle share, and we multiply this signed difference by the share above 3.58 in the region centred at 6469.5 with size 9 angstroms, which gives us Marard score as 0.11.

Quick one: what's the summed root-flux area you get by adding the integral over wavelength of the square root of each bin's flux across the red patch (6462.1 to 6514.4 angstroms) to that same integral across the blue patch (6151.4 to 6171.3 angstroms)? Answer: 135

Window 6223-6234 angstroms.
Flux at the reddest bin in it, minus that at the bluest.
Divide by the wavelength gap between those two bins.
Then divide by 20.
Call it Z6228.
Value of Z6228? -0.012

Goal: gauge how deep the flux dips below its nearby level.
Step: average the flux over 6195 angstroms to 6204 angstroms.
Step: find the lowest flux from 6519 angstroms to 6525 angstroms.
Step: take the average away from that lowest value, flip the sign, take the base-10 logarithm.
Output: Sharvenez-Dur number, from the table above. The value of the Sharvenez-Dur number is -0.21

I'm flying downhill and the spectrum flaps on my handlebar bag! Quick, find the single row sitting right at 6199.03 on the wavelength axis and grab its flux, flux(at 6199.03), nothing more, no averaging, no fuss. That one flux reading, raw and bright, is 3.966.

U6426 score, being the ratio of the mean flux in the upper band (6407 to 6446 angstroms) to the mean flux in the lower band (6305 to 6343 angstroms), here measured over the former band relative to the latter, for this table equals 1.02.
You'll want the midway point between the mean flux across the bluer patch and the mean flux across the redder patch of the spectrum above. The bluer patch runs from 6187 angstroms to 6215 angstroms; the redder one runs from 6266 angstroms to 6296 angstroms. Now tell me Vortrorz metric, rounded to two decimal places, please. 3.59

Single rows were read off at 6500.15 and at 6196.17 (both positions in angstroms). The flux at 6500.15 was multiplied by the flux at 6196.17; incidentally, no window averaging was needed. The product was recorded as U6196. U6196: 11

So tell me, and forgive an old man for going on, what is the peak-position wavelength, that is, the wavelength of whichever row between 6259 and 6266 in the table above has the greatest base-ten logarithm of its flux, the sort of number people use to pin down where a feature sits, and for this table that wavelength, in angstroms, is 6265.04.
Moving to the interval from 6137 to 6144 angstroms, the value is 6143.61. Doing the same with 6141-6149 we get 6147.85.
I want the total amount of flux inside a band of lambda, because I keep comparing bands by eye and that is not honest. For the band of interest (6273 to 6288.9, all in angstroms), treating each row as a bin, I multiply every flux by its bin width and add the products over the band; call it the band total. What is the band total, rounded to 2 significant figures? 61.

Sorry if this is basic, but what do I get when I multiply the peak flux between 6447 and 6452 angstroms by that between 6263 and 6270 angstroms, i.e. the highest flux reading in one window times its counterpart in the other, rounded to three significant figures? 14.5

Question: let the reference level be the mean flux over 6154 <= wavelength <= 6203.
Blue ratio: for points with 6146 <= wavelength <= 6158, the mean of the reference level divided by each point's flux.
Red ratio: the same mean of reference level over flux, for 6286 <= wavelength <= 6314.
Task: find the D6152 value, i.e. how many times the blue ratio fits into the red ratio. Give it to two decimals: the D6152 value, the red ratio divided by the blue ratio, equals 1.03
